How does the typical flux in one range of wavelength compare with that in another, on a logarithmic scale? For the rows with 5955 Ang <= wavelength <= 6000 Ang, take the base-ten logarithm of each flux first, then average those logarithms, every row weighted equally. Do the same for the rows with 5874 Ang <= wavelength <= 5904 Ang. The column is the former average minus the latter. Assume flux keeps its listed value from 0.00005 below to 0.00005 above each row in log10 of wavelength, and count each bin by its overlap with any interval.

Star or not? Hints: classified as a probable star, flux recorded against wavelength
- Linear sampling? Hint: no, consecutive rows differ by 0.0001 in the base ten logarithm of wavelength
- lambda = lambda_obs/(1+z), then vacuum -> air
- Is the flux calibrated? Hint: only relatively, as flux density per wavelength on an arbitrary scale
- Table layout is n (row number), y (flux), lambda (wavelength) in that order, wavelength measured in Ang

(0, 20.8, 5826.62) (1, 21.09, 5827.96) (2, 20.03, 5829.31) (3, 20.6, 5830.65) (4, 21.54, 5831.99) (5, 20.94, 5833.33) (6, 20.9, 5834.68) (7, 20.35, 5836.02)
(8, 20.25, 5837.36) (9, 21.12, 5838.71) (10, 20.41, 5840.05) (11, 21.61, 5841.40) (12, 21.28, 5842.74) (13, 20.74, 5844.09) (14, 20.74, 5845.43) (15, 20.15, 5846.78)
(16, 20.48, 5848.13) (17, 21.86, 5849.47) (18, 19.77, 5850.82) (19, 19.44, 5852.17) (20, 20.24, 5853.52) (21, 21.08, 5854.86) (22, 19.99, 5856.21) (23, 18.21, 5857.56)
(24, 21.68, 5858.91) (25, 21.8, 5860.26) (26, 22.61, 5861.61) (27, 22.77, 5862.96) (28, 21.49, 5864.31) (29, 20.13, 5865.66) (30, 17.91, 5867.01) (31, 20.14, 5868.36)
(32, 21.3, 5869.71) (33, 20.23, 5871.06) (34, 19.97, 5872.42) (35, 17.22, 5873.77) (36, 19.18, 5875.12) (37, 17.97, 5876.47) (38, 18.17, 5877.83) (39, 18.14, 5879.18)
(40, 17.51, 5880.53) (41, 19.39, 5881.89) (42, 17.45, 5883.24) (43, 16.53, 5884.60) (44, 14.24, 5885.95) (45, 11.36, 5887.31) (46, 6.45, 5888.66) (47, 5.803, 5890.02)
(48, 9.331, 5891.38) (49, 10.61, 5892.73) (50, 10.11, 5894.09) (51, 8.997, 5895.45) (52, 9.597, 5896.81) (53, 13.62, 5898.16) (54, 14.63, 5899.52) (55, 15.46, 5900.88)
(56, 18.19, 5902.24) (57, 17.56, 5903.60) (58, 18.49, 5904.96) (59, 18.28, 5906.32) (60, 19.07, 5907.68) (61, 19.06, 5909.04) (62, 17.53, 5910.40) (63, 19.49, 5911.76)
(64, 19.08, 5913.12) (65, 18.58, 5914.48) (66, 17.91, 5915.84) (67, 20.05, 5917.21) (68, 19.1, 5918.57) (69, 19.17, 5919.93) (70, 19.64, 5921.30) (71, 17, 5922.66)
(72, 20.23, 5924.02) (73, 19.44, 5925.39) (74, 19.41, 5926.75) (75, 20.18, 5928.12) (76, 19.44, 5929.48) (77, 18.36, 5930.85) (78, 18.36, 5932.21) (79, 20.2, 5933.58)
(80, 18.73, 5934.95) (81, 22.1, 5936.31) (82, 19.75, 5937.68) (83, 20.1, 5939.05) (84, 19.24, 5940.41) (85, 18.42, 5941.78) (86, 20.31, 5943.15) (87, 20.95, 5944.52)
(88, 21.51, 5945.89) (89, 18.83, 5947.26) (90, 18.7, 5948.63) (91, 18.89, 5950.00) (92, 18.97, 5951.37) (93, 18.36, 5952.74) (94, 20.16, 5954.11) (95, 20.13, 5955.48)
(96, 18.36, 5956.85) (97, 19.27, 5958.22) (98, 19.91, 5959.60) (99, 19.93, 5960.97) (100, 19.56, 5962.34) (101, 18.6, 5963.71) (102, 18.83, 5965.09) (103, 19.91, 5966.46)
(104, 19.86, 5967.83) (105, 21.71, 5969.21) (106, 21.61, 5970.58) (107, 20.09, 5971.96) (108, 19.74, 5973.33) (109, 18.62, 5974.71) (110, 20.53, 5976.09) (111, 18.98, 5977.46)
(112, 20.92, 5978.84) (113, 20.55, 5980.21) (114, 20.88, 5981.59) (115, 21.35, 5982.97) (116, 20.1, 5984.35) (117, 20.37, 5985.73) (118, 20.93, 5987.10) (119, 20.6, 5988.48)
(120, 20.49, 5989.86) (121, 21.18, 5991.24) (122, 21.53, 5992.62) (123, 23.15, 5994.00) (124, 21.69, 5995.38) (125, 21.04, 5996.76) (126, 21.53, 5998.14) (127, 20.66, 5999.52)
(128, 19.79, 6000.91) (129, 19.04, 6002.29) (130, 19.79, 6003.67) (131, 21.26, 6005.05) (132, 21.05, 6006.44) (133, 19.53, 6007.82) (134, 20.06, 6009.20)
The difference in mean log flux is 0.18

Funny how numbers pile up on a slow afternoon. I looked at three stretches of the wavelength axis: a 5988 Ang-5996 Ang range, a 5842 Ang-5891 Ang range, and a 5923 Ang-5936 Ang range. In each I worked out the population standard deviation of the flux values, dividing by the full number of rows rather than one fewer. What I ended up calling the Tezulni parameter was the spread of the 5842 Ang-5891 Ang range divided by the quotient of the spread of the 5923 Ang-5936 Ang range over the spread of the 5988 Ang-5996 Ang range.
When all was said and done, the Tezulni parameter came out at 4.7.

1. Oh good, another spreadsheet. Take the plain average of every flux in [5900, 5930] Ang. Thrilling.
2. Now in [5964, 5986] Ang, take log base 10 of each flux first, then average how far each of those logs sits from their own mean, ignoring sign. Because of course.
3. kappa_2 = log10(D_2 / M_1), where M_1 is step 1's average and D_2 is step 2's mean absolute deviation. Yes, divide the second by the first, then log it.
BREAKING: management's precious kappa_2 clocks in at -3.07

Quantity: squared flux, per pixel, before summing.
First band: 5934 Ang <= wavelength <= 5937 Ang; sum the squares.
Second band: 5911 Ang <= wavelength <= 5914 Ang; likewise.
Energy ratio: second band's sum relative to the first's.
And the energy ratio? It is 0.9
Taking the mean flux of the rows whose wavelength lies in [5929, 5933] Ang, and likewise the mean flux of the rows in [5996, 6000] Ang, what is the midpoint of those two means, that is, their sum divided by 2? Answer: 19.9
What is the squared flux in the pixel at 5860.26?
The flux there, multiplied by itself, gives 475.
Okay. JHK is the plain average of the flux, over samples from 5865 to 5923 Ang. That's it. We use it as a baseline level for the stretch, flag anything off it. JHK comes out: 16.5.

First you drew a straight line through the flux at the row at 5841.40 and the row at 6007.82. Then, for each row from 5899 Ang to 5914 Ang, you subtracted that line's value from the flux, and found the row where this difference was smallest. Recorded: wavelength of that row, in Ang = 5899.52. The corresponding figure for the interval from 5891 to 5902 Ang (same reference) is 5895.45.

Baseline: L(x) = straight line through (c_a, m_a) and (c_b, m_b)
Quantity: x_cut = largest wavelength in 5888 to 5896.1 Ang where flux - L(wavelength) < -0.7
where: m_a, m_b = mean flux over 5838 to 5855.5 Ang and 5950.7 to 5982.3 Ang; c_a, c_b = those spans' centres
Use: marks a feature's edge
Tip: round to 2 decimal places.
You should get 5895.45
